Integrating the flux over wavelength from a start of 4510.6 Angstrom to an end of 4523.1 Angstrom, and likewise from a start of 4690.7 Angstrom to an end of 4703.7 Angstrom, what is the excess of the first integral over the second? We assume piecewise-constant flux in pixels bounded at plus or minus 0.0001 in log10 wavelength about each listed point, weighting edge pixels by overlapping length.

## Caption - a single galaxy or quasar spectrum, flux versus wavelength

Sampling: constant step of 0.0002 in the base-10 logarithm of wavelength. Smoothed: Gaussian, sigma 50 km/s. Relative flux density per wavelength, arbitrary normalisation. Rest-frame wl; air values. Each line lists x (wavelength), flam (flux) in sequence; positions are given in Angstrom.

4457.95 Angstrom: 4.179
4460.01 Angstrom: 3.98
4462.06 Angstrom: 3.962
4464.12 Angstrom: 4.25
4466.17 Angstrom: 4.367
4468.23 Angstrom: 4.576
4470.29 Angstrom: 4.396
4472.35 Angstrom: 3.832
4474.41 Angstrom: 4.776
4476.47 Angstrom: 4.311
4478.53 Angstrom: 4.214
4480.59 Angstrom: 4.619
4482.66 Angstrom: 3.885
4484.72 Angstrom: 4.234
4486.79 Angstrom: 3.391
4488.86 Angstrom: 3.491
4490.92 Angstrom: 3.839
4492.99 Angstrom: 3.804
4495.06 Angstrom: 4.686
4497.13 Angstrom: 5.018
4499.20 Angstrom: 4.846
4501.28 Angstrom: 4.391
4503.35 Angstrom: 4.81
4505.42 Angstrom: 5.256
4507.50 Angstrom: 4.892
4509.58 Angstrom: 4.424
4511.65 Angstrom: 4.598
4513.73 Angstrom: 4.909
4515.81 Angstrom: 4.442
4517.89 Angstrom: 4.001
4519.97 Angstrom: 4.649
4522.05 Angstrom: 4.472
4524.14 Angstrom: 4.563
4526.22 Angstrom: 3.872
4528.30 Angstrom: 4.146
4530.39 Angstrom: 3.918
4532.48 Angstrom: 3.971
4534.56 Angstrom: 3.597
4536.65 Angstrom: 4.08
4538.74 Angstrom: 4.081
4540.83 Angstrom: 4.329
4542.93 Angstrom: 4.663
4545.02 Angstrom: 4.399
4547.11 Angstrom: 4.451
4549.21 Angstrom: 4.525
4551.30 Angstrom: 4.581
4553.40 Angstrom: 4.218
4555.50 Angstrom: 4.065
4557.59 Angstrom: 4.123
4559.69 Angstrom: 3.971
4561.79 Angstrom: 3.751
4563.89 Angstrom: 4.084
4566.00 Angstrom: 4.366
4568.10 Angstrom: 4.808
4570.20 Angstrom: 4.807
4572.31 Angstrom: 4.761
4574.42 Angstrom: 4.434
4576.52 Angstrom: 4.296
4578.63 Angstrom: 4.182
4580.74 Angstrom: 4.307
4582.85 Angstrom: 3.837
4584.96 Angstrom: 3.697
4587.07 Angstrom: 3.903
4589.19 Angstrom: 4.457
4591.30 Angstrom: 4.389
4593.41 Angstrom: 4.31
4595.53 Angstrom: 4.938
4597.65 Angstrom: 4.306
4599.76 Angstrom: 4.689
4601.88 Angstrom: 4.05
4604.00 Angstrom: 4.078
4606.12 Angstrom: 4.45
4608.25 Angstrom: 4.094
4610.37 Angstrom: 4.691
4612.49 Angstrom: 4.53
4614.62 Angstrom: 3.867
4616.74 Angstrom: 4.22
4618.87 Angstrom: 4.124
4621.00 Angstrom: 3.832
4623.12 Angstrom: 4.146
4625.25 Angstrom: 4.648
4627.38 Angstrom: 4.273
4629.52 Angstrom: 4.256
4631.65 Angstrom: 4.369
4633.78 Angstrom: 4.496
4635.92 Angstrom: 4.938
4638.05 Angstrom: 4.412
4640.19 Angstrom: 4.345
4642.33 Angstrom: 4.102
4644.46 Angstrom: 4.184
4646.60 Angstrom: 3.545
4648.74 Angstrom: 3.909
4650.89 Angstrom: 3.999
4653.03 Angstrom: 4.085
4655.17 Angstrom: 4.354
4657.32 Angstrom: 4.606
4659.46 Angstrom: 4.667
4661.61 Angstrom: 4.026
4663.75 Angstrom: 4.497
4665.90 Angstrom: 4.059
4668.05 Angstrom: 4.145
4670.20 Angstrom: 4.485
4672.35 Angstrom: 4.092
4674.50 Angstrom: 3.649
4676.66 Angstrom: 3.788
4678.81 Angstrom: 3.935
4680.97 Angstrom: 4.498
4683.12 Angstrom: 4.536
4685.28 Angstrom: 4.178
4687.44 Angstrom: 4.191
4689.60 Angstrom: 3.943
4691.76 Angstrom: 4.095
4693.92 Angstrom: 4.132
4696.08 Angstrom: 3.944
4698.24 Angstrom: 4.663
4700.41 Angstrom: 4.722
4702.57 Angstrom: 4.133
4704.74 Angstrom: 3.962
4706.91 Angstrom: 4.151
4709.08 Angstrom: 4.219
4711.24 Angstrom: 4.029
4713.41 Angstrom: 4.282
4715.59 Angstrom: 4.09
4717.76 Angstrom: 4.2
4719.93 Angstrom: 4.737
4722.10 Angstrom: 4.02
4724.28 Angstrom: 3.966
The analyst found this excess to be 0.7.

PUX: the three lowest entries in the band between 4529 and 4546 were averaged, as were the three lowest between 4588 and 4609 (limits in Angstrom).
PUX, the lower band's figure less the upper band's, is -0.2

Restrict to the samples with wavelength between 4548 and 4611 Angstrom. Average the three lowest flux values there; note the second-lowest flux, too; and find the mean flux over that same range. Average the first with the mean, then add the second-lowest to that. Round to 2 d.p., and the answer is 7.78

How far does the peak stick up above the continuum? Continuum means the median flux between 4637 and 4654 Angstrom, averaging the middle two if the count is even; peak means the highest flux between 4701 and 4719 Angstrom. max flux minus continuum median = 0.19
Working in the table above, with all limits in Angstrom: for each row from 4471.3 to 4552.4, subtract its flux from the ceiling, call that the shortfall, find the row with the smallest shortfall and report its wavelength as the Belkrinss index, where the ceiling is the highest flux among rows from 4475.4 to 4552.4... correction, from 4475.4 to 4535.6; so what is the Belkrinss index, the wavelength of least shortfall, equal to 4505.42 Angstrom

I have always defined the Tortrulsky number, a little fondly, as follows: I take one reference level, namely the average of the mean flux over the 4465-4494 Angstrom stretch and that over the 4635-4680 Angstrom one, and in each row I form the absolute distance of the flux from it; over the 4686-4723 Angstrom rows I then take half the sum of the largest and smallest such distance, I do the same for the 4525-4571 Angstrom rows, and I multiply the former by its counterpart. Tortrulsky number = 0.10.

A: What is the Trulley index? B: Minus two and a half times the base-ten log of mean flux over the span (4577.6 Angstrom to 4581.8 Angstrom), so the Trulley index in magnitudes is -1.57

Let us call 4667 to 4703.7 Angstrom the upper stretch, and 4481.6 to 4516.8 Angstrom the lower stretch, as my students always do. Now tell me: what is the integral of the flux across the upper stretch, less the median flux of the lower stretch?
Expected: 149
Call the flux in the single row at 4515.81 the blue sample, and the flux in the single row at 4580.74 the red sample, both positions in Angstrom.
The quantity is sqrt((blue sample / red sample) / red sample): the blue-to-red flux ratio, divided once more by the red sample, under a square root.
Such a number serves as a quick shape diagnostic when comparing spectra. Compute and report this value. 0.489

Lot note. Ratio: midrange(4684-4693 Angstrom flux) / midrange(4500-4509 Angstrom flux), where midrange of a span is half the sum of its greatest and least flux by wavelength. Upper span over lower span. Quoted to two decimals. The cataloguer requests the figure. 0.84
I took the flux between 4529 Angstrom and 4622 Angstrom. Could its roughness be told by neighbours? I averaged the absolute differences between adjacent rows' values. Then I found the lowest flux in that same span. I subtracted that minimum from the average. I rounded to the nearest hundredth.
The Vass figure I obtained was -3.33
